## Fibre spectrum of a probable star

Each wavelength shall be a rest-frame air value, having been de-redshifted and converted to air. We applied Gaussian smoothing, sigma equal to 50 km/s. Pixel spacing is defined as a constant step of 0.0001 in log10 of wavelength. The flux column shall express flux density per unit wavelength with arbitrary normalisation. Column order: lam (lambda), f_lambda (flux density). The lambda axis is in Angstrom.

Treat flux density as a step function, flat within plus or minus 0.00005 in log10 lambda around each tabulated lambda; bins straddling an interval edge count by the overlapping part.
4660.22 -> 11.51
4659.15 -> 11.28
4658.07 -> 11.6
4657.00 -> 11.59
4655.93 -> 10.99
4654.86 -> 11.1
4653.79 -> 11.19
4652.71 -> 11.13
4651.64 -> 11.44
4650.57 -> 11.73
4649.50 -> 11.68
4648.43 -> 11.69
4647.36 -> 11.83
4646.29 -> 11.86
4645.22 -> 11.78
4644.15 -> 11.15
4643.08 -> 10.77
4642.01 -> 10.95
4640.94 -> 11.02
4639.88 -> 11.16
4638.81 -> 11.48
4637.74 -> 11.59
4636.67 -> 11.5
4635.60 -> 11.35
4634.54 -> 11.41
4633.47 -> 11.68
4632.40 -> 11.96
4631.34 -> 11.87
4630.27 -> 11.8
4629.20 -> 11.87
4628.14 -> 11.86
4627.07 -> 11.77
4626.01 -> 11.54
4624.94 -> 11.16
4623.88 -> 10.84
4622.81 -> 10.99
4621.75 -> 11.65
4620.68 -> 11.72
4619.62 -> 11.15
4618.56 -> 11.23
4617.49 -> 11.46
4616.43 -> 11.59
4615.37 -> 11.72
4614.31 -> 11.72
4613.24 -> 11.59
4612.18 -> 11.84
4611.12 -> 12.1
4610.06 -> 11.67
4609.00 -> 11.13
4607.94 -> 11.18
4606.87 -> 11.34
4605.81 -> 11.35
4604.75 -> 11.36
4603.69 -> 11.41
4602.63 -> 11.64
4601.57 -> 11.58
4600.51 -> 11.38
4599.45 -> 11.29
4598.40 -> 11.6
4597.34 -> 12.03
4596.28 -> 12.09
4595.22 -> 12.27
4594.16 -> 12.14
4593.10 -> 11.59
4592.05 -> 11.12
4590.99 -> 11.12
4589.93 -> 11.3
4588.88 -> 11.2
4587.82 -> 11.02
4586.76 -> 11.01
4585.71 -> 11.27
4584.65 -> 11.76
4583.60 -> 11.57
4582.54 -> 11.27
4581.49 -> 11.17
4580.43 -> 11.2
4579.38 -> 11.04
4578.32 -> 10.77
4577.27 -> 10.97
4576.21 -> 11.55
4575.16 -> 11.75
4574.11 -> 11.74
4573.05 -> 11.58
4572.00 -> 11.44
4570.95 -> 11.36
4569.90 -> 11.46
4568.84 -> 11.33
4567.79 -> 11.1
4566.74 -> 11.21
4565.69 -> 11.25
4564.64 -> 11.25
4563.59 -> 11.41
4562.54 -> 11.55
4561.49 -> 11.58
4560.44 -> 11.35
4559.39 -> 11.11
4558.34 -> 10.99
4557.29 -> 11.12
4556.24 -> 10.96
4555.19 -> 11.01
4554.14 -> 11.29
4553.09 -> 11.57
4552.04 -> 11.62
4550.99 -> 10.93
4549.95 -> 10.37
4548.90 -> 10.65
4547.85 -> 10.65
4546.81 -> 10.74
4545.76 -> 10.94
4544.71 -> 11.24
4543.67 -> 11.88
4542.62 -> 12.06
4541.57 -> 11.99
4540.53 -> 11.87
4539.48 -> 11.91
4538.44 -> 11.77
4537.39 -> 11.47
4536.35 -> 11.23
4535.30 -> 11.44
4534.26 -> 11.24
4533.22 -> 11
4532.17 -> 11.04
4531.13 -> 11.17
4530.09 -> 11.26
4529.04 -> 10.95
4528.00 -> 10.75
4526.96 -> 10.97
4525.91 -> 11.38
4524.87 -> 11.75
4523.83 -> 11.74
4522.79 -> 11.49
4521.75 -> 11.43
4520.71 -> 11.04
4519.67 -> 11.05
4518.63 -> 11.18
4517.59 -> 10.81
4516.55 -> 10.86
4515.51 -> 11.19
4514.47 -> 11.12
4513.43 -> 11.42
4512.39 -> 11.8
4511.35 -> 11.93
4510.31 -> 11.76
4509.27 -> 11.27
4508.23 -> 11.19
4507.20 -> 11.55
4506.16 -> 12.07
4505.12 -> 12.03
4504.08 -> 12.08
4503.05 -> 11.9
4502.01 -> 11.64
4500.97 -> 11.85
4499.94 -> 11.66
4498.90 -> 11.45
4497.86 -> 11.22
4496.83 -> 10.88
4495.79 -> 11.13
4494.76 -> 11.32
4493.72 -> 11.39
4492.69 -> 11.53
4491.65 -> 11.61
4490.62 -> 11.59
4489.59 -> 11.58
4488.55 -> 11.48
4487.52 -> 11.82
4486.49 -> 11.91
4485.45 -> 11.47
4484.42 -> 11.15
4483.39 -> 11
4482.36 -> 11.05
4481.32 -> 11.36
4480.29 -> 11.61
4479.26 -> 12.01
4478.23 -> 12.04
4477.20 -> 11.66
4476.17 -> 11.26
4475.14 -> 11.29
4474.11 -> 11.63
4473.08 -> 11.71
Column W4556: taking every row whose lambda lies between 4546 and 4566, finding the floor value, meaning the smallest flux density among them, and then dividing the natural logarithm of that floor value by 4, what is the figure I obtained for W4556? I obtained 0.585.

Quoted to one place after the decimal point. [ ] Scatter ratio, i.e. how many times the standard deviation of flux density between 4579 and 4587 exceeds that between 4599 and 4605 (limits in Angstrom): 1.9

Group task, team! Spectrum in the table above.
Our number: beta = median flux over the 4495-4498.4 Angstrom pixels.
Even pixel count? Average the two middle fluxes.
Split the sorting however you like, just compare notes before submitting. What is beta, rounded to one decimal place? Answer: 11.1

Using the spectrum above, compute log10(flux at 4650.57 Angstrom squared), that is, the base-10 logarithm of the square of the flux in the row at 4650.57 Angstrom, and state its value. 2.14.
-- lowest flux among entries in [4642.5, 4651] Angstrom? 10.77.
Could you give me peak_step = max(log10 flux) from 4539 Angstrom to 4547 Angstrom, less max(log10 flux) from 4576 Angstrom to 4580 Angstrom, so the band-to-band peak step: 0.019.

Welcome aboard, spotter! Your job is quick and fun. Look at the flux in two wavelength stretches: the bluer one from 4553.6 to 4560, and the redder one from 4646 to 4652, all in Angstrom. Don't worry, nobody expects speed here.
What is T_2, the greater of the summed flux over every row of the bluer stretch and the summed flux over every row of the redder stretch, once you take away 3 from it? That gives 67.2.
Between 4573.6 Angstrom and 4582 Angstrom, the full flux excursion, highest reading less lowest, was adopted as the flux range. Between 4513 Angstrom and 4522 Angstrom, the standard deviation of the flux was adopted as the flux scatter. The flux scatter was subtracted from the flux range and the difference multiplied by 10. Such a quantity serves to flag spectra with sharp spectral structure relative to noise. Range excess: 8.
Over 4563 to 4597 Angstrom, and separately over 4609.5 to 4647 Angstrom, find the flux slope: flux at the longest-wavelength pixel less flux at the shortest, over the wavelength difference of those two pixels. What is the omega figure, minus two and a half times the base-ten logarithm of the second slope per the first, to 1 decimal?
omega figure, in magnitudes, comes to 1.5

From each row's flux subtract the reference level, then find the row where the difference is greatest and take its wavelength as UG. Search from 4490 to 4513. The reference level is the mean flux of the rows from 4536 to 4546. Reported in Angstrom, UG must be 4504.08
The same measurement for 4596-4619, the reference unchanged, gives 4611.12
